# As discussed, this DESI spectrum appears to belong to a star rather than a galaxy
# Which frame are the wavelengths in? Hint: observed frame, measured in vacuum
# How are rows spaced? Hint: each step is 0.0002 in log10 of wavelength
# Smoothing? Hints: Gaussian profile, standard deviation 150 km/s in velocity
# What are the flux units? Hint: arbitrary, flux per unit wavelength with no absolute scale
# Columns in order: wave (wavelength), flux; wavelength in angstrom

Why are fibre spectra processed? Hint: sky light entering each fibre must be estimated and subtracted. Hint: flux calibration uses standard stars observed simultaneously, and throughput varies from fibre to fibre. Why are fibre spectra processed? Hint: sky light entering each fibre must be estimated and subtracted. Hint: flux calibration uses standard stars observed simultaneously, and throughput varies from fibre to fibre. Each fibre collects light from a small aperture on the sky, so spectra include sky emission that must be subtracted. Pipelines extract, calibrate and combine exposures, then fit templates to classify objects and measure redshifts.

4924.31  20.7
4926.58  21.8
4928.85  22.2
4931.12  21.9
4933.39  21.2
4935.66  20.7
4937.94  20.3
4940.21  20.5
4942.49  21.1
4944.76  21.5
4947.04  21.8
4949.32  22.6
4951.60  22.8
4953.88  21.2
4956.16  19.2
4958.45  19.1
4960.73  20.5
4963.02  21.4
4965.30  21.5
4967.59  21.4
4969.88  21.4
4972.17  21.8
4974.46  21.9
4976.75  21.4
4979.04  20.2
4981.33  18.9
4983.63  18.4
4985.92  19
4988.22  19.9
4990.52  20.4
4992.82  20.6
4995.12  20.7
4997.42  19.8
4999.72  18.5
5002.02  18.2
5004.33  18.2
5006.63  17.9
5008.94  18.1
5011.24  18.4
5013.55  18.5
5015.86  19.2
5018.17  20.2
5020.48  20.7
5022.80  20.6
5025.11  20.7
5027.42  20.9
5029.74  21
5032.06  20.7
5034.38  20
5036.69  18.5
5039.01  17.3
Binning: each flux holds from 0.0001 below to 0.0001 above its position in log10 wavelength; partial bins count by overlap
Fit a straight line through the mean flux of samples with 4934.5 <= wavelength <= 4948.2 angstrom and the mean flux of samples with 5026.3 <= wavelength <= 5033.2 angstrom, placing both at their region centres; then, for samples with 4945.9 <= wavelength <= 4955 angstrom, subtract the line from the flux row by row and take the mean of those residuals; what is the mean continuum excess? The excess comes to 1.1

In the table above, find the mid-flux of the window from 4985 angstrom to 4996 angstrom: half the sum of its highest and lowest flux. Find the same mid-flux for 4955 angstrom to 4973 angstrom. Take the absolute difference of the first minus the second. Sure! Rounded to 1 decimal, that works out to 0.6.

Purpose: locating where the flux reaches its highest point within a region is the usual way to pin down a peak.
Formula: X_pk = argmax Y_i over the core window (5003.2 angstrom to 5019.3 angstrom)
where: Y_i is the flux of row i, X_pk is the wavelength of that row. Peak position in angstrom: 5018.17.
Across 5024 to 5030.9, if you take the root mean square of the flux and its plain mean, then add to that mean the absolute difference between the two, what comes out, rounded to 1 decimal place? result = 20.9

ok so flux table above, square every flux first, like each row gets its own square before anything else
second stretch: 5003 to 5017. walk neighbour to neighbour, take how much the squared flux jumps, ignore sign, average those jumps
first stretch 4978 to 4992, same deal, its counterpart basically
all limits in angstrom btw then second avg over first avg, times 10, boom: 4.0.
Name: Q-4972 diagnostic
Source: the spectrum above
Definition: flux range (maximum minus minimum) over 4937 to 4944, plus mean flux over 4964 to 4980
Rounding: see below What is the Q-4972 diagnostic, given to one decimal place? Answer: 22.2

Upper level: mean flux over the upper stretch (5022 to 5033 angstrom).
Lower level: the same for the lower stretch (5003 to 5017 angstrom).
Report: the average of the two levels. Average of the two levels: 19.6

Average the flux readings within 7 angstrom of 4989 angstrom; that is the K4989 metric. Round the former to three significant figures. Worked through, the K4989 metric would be 19.8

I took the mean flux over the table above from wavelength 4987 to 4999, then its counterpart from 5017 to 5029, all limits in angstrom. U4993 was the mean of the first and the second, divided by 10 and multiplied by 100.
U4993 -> 204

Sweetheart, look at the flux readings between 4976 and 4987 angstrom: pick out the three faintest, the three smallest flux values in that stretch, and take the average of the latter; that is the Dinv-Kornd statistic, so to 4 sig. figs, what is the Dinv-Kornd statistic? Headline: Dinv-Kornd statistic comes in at 18.77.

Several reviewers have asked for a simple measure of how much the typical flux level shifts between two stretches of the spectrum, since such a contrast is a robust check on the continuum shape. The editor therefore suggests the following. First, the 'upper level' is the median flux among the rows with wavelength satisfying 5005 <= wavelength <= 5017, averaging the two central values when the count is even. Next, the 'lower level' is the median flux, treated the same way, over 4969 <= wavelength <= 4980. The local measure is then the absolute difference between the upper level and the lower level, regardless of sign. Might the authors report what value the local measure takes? 3.0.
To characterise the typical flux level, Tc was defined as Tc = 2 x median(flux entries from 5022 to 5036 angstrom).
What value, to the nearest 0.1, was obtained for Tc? 41.4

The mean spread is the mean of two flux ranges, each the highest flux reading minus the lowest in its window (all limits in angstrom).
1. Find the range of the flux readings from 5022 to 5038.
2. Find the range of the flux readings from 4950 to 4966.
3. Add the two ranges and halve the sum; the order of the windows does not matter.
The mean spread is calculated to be 3.1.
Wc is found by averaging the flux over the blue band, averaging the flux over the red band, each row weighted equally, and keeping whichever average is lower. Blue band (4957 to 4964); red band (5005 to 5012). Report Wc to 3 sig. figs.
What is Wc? 18.1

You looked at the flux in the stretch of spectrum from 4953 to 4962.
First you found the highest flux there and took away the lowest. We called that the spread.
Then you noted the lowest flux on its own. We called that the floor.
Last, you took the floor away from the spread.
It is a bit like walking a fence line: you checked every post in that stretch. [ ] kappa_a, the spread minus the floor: -17.0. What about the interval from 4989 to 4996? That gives -20.1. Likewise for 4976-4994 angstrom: -15.4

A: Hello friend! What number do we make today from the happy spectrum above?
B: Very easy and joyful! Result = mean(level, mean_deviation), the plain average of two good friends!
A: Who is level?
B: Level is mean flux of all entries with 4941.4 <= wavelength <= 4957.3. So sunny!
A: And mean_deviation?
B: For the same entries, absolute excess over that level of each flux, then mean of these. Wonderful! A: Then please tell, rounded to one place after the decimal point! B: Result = 11.1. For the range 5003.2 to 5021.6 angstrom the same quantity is 9.9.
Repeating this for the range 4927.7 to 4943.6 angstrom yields 10.8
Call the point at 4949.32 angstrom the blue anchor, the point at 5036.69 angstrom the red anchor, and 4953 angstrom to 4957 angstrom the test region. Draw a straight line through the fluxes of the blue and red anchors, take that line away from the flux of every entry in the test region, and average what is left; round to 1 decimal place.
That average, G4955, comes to -2.1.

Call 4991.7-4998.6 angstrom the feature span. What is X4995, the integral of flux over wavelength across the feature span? 141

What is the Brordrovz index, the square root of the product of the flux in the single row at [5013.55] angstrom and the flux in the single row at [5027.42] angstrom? 19.7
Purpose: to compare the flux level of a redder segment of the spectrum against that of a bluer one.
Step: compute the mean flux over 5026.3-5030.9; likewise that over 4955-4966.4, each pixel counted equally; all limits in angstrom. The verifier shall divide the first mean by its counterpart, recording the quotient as 1.03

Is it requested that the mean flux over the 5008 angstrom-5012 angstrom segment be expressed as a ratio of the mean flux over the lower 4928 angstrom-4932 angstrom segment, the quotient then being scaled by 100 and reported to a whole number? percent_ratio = 83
